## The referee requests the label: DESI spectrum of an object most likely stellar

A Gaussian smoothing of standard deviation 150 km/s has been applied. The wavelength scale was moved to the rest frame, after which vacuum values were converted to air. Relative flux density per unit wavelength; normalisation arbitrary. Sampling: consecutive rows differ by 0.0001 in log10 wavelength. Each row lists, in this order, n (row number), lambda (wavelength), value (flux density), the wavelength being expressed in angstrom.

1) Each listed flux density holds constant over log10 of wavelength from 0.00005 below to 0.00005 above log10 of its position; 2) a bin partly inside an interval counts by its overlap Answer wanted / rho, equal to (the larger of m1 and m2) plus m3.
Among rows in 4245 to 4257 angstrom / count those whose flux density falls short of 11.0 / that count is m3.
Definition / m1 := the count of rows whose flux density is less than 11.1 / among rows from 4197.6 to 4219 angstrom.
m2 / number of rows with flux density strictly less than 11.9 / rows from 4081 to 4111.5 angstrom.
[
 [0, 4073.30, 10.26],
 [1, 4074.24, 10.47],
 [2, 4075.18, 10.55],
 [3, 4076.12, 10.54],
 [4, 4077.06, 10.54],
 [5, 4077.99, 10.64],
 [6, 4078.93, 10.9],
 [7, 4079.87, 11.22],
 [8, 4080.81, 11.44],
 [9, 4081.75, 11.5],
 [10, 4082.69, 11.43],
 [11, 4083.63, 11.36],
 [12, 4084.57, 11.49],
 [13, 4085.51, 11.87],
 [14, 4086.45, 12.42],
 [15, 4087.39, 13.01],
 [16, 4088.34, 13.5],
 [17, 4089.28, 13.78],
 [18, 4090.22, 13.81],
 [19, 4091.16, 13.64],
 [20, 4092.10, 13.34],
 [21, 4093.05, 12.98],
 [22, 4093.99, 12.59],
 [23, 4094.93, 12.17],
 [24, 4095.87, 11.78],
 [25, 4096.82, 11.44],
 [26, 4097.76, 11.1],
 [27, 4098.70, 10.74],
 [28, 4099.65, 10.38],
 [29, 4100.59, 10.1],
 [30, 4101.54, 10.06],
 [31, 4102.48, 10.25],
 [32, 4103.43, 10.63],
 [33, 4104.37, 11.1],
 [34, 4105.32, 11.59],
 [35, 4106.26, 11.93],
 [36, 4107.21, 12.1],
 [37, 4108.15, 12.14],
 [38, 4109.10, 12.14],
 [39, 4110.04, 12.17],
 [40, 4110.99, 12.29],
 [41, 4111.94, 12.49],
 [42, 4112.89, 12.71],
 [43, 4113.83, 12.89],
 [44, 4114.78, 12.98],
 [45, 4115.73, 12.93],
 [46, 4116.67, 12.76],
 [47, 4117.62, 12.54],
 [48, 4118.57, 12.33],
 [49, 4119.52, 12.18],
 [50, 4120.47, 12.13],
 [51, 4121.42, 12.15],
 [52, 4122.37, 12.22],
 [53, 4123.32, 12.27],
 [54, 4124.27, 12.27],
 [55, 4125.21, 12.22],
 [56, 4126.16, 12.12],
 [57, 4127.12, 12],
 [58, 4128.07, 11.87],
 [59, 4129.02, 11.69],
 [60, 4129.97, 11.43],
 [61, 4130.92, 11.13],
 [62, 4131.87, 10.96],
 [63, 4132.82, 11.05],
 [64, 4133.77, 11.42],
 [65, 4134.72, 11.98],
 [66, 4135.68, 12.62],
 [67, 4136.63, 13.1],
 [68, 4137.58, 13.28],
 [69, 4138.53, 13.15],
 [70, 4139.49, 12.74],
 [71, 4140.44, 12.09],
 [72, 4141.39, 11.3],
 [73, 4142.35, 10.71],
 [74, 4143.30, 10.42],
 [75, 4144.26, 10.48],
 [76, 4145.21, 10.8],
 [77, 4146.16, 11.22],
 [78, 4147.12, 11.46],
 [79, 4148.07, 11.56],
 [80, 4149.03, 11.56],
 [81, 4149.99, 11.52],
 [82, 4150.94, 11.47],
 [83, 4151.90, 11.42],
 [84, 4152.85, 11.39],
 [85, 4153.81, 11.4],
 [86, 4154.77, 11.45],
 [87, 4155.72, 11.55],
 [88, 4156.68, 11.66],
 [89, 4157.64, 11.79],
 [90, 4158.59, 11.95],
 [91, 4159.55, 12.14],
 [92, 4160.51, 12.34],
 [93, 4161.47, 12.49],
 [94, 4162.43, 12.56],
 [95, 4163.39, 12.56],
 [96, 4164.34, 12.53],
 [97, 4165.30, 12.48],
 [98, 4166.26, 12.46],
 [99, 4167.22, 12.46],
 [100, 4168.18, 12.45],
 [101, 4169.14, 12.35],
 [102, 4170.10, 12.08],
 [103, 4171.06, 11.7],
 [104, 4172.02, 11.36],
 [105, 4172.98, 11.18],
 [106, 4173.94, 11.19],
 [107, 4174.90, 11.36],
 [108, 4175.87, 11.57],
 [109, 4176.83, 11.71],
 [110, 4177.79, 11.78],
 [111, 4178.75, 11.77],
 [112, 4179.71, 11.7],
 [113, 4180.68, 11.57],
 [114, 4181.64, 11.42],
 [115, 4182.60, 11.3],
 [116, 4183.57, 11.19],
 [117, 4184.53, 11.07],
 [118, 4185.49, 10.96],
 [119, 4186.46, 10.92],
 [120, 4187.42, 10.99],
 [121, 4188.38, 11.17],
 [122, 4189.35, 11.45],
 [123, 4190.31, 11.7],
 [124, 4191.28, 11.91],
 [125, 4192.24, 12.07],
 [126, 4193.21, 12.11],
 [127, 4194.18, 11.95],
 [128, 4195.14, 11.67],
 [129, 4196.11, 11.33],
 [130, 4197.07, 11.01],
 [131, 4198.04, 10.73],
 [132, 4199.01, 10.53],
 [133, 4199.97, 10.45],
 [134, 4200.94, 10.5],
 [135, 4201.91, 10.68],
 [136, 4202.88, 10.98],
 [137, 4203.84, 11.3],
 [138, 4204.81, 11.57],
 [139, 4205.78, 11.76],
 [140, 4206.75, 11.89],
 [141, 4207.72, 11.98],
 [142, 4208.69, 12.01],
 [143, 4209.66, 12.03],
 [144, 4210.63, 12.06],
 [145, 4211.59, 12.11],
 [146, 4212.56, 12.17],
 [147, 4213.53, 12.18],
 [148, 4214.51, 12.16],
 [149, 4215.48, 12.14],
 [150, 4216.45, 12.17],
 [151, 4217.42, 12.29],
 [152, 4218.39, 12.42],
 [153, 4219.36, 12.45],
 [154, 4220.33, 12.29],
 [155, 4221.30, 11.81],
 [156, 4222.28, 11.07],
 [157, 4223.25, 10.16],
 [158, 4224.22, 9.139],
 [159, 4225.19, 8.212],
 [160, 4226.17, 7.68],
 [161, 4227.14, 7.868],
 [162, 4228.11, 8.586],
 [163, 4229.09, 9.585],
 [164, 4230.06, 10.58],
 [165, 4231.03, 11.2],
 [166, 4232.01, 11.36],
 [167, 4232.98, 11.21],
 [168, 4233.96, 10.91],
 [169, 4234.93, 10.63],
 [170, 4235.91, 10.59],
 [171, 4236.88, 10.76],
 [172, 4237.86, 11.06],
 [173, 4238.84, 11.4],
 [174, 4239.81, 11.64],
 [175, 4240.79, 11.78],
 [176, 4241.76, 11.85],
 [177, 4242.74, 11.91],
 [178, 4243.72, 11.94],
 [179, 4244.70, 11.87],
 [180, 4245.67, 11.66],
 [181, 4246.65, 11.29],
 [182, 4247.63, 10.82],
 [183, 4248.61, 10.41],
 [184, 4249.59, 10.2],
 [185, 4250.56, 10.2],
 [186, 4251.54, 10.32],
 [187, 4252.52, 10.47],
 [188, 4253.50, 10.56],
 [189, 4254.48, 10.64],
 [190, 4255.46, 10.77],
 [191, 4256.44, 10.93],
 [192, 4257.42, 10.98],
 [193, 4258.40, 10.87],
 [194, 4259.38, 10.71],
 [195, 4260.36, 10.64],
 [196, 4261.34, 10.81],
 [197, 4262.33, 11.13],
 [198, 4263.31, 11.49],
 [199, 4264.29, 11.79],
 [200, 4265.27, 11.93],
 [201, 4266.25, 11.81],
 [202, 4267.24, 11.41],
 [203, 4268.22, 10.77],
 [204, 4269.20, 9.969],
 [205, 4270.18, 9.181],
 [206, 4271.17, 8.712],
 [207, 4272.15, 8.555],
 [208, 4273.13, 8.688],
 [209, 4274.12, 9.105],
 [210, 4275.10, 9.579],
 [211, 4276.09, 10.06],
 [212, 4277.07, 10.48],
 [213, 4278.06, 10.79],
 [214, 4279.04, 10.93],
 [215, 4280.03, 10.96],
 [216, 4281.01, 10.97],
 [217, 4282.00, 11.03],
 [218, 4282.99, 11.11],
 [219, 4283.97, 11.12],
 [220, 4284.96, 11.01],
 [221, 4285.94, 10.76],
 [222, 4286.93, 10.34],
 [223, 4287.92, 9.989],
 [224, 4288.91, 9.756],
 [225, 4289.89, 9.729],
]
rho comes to 26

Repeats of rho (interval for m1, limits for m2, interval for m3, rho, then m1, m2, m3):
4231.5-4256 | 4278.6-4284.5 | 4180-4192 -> 17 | 14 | 6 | 3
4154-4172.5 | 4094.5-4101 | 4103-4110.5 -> 7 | 0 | 6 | 1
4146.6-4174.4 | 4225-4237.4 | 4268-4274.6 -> 20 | 0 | 13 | 7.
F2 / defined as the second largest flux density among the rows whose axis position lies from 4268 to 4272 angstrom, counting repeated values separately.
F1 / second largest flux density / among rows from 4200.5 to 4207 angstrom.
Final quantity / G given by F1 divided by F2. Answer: 1.18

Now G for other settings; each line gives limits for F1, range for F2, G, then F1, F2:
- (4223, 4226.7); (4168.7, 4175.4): 0.76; 9.139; 12.08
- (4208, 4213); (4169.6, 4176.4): 1.04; 12.11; 11.7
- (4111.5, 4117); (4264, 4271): 1.09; 12.93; 11.81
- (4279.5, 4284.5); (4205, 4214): 0.91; 11.11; 12.17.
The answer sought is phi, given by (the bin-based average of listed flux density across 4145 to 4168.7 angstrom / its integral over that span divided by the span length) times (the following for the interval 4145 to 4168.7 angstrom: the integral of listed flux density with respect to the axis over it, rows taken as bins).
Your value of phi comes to 3345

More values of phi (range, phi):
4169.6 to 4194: 3223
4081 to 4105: 3369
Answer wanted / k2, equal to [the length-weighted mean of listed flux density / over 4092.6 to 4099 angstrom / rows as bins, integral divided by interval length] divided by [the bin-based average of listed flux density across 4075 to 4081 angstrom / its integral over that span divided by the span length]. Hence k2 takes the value 1.10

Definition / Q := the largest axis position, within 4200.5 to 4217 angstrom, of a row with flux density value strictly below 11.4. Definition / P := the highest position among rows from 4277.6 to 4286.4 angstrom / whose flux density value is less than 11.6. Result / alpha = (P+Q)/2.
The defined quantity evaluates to 4244.9 angstrom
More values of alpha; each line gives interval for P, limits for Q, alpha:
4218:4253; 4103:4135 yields 4192.7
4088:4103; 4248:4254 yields 4178.0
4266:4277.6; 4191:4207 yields 4240.5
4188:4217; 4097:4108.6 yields 4154.6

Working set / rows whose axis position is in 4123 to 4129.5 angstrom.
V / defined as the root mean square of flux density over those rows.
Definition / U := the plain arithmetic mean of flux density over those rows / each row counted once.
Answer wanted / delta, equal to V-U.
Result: 0.002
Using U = 12.1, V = 12.1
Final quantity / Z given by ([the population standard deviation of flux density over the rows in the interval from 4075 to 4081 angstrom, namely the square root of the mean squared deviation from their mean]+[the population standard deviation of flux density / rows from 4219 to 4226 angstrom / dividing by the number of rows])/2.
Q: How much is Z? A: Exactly 0.92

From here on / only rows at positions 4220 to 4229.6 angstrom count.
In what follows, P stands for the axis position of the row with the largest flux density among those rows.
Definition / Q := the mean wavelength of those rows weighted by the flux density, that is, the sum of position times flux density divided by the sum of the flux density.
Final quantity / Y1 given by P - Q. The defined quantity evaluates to -4.0 angstrom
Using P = 4220.33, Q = 4224.3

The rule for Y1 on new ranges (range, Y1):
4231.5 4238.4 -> -2.9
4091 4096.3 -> -2.3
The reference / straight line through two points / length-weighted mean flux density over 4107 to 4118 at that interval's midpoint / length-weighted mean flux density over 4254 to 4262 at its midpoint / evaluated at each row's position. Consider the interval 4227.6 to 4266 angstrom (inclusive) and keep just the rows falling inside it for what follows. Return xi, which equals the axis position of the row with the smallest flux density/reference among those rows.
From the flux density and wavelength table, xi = 4228.11 angstrom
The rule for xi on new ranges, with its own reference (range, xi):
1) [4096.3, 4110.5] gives 4101.54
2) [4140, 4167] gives 4143.30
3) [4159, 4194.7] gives 4186.46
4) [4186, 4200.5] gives 4199.97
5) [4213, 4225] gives 4224.22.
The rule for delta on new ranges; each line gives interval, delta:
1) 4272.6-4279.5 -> 0.032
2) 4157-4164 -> 0.003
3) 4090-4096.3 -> 0.019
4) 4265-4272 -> 0.067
